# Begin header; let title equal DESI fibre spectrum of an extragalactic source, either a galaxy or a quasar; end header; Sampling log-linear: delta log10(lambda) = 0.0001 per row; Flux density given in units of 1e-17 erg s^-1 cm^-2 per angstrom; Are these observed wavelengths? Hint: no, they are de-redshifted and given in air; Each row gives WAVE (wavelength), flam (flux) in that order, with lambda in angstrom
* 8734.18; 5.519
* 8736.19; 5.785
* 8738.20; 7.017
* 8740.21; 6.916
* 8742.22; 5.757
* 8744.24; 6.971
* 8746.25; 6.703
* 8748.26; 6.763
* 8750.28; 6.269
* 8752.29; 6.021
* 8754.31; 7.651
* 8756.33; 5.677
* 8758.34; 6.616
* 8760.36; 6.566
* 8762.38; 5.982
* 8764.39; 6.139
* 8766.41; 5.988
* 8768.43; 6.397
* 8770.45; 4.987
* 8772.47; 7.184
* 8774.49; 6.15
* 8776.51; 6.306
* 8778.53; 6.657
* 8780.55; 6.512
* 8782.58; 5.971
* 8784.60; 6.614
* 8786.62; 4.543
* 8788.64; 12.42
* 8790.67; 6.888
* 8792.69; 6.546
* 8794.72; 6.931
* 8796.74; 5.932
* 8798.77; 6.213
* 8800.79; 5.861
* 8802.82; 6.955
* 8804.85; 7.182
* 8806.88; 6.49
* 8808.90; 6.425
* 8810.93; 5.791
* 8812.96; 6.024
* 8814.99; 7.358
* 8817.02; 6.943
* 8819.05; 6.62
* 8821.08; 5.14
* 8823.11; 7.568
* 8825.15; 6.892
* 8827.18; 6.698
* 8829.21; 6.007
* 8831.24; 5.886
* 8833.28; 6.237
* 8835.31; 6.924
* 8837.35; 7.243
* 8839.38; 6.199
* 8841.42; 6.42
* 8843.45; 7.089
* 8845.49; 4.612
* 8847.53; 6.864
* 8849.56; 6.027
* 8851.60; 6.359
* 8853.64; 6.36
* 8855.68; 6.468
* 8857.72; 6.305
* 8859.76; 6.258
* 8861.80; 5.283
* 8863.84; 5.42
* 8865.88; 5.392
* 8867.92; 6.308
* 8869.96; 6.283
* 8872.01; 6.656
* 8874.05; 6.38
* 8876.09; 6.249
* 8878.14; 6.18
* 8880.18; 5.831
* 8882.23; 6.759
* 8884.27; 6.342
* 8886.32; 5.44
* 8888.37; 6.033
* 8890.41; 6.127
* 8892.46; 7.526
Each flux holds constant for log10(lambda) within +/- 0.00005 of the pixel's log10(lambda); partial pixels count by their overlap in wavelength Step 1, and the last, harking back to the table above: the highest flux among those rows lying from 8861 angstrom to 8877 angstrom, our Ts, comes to 6.656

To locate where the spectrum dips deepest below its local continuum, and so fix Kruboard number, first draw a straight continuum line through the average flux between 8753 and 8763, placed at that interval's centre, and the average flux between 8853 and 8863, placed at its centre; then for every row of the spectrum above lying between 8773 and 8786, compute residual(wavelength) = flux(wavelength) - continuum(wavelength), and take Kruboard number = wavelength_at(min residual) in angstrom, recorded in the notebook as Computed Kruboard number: 8782.58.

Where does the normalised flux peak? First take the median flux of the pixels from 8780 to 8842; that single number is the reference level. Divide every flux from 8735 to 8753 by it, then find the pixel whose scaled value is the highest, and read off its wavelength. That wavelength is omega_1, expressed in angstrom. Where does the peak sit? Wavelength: 8738.20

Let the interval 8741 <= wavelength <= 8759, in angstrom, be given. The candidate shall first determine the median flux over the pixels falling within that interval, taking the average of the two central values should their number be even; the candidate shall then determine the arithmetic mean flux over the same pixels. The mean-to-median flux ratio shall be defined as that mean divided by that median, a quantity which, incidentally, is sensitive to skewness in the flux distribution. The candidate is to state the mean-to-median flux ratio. 0.98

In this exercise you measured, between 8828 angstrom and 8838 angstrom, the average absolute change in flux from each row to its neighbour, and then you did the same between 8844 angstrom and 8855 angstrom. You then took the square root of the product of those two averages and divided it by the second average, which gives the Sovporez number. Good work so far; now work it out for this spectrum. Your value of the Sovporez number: 0.66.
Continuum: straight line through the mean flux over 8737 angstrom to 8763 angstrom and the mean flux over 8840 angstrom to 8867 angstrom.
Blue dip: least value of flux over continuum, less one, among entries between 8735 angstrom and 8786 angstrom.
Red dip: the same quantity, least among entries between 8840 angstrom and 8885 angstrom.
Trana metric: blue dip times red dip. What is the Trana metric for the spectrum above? 0.055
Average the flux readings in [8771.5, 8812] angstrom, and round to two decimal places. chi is 6.68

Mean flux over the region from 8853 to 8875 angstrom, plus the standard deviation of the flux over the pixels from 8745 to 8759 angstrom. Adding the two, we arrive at 6.7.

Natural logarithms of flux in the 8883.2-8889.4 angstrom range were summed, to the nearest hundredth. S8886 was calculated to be 5.34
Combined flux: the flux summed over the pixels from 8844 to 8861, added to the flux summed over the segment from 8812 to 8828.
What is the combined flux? 102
